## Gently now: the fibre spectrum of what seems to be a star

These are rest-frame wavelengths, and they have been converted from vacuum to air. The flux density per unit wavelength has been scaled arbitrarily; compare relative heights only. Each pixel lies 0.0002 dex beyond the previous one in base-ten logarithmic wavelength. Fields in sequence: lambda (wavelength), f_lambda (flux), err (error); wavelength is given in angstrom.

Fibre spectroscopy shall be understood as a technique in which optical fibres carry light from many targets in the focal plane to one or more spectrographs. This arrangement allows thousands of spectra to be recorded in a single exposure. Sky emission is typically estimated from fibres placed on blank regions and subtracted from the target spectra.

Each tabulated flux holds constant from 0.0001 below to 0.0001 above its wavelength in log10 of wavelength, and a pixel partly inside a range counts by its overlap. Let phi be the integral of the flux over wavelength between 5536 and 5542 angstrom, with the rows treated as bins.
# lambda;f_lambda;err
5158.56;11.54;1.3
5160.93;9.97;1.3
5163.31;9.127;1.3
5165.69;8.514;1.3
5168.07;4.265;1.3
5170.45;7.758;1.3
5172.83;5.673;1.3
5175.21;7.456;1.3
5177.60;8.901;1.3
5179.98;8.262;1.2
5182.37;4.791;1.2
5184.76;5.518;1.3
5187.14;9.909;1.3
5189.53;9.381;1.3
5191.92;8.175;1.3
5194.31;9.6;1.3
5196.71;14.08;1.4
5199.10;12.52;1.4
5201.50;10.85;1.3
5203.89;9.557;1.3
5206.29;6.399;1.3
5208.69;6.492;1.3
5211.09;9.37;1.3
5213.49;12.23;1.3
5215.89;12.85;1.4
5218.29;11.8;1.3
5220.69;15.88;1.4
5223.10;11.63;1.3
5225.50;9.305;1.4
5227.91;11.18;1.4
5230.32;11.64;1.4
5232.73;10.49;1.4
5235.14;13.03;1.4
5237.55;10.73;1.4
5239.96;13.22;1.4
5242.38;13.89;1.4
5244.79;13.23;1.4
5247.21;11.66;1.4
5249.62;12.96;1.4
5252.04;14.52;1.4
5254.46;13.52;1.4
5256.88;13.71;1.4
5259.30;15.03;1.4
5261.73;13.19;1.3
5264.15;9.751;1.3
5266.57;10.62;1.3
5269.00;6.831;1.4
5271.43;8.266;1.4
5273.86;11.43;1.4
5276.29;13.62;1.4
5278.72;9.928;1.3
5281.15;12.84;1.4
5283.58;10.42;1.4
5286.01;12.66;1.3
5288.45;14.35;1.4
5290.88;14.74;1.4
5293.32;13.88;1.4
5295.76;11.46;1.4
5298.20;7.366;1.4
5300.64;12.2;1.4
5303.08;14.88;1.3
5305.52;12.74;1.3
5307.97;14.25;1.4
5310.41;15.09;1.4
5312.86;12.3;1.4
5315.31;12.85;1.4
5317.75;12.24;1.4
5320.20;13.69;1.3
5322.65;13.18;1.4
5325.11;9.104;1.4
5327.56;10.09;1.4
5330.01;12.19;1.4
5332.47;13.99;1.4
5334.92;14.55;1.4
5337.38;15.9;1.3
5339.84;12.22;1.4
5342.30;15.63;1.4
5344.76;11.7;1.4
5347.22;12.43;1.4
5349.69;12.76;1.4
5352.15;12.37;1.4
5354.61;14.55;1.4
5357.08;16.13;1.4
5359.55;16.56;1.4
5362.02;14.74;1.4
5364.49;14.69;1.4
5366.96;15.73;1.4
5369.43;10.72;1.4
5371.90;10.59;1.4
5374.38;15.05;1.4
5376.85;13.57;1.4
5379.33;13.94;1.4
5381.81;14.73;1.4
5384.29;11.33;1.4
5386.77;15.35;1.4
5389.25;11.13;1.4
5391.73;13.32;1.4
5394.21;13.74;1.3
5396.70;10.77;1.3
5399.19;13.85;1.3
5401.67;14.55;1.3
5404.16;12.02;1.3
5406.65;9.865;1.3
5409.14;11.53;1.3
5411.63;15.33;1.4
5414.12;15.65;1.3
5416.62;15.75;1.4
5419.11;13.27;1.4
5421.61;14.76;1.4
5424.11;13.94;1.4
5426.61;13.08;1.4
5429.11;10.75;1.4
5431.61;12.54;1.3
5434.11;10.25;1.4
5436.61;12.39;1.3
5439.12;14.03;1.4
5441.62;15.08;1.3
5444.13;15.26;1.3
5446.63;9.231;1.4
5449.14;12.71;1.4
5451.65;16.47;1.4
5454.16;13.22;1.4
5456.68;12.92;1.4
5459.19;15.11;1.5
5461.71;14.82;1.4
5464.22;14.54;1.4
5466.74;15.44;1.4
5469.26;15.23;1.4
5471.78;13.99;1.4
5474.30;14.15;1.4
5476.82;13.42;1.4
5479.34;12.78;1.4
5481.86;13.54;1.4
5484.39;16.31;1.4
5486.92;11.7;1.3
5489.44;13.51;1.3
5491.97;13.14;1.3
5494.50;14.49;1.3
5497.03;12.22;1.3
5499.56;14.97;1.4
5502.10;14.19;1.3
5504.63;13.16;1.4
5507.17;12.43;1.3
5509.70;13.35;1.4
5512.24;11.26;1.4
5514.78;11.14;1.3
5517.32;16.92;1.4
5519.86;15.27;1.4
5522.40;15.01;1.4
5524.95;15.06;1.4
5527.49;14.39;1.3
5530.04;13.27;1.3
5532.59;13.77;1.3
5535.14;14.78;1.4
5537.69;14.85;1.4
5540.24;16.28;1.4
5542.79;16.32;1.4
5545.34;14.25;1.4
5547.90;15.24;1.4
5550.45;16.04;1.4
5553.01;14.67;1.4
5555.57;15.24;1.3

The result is 93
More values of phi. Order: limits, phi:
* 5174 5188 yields 104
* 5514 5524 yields 148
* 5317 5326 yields 109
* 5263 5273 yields 89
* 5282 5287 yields 58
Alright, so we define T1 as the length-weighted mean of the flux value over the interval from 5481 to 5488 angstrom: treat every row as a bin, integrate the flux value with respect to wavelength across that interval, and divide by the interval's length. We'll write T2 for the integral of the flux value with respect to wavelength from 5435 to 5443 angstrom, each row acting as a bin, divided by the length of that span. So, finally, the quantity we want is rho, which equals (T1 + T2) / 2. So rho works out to 13.8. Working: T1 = 13.9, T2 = 14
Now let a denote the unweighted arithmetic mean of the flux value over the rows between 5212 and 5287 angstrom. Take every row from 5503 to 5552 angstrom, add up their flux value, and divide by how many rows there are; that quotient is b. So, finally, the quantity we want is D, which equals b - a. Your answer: 2.4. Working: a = 12.0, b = 14.36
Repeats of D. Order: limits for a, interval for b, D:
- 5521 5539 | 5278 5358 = -1.6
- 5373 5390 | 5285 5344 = -0.6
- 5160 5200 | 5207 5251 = 3.3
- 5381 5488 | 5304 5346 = -0.4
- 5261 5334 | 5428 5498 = 1.5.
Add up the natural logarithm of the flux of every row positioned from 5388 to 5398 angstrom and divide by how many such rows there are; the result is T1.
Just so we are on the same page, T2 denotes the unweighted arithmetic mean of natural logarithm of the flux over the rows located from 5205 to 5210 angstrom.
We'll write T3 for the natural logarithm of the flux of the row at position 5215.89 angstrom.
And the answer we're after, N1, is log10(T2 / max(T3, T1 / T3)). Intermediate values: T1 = 2.50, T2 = 1.9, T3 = 2.6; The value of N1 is -0.137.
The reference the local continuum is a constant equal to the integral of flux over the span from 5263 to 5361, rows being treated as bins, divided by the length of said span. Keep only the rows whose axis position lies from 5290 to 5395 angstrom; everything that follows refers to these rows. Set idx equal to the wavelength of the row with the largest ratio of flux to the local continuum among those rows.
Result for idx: 5359.55 angstrom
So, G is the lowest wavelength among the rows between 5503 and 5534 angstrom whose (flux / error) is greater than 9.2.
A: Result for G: 5504.63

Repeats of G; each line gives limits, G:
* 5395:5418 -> 5399.19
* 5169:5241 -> 5196.71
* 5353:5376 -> 5354.61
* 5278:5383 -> 5286.01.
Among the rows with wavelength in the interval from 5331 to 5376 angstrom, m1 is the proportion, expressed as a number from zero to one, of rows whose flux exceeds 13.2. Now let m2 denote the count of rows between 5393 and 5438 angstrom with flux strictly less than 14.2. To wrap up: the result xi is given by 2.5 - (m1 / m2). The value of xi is 2.45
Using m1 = 0.61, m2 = 13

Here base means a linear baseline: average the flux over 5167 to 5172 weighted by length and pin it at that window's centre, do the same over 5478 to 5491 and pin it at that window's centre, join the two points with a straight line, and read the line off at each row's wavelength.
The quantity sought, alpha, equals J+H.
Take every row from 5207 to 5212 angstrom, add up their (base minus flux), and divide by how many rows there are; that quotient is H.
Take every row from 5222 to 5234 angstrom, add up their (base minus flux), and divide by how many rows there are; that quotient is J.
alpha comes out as -4.4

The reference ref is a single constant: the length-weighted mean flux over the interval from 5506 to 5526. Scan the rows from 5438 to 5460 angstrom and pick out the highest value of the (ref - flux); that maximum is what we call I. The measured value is 4.6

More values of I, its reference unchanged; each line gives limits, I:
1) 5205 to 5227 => 7.4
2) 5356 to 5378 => 3.2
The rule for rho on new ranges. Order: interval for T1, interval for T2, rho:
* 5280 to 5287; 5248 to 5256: 12.8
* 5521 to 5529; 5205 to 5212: 11.1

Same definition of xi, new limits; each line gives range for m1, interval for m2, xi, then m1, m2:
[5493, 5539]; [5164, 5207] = 2.46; 0.72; 18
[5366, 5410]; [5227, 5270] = 2.47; 0.56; 16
